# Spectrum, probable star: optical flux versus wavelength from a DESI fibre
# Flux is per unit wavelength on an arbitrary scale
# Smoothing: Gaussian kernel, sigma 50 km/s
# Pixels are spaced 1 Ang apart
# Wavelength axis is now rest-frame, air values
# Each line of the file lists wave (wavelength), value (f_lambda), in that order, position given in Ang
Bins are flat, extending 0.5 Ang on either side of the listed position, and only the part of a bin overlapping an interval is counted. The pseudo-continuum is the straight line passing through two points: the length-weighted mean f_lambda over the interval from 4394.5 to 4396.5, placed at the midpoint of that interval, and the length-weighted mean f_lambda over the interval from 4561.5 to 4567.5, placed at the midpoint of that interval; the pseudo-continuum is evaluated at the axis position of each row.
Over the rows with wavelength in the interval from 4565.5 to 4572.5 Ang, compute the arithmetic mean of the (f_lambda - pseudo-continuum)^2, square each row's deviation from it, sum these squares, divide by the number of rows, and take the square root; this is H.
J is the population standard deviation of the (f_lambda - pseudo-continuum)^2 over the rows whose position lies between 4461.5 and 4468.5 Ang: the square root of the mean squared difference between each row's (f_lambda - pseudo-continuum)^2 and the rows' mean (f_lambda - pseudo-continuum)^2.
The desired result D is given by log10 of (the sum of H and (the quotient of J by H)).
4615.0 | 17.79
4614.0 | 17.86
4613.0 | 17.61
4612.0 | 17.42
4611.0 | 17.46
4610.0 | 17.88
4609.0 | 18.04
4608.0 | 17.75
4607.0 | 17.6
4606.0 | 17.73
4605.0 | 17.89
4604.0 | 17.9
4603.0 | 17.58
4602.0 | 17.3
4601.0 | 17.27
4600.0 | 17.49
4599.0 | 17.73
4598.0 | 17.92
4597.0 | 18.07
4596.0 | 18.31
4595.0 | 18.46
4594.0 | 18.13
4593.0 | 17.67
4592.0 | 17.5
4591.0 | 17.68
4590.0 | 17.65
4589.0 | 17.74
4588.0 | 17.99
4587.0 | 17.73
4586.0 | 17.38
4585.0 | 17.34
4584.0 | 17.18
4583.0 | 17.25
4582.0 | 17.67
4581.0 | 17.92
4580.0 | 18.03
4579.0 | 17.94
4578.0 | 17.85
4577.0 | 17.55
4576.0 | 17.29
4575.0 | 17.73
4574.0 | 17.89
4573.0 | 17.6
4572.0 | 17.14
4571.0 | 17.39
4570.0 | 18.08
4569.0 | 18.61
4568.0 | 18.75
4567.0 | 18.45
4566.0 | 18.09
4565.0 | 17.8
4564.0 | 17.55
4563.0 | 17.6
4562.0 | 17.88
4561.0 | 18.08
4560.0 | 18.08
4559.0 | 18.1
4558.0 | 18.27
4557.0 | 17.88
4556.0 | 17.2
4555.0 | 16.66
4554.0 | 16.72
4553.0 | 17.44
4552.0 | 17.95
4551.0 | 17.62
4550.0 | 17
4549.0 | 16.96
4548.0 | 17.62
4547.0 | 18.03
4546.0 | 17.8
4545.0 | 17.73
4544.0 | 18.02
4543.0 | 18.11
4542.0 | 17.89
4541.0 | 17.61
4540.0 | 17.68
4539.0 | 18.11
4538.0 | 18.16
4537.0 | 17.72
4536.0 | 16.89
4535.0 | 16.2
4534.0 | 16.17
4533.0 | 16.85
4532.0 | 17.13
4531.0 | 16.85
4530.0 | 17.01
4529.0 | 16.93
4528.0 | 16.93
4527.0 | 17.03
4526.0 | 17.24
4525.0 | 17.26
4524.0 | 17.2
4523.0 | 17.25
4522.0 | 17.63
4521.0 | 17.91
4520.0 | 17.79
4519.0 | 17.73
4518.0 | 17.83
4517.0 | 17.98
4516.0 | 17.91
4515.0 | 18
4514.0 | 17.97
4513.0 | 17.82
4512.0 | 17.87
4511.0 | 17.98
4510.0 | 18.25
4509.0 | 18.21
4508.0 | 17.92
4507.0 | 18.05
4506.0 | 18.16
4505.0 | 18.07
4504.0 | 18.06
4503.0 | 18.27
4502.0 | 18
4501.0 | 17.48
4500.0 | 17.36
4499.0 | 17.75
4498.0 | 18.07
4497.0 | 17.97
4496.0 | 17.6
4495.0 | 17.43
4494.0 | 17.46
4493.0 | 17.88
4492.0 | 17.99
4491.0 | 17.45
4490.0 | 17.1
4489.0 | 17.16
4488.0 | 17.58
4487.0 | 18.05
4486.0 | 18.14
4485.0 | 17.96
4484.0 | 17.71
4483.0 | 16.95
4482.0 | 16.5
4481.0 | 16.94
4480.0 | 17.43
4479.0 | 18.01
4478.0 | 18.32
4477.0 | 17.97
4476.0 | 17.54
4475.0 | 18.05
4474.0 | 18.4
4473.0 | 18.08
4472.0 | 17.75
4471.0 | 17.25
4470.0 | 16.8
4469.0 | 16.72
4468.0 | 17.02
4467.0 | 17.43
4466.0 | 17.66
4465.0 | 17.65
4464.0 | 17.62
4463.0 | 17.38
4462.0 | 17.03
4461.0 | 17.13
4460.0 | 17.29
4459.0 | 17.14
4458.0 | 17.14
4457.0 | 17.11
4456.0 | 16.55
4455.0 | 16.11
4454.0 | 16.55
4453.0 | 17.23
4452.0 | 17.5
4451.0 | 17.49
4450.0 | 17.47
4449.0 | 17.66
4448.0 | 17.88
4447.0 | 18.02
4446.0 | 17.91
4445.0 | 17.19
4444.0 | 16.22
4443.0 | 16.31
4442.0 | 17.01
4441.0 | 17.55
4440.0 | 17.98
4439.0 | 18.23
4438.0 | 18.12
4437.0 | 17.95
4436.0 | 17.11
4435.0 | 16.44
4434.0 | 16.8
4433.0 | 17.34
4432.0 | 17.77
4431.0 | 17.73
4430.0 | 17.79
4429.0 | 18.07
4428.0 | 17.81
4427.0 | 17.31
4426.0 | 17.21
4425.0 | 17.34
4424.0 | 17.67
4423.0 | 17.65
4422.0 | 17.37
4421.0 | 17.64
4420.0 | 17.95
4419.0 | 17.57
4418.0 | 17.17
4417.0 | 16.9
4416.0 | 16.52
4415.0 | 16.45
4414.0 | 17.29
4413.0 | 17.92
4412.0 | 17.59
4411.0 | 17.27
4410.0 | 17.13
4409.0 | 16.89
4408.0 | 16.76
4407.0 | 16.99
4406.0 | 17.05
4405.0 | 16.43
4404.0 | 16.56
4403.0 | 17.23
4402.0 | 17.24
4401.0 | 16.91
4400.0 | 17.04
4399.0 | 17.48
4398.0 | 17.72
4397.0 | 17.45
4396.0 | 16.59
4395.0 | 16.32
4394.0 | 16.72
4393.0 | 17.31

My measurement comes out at -0.1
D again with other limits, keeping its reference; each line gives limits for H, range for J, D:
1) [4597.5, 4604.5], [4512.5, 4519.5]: -0.3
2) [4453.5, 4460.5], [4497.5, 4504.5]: 0.1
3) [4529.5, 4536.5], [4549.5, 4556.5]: 0.2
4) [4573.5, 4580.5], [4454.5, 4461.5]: 0.2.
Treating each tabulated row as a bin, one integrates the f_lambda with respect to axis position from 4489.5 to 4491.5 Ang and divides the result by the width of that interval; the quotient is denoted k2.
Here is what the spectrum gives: 17.3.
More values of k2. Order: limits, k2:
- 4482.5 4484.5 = 17.3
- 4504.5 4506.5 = 18.1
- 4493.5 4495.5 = 17.4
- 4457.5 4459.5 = 17.1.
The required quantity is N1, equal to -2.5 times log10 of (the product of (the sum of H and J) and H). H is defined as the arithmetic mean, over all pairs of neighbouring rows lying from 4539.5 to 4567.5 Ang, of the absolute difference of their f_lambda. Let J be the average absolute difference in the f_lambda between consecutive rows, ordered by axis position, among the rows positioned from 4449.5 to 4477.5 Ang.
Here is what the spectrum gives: 1.97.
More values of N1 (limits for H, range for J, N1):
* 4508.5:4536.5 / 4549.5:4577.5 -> 2.69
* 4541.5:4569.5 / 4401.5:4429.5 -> 1.90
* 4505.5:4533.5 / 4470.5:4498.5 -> 2.96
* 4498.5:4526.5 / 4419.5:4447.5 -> 2.77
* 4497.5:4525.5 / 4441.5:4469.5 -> 2.83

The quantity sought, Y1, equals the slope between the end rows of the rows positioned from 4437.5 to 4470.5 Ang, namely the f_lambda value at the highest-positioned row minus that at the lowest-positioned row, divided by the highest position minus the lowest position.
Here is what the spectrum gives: -0.04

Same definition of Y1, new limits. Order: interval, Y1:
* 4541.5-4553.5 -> -0.04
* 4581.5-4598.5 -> 0.02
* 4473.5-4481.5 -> -0.21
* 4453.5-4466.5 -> 0.09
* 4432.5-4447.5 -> 0.05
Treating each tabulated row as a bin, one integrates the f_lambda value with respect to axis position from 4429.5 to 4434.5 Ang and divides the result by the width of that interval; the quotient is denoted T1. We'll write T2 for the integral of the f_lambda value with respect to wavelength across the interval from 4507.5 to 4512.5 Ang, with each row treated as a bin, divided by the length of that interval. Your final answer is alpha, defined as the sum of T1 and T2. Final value 35.5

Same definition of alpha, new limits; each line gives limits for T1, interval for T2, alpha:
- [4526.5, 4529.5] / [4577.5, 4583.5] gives 34.7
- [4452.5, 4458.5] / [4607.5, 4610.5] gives 34.7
